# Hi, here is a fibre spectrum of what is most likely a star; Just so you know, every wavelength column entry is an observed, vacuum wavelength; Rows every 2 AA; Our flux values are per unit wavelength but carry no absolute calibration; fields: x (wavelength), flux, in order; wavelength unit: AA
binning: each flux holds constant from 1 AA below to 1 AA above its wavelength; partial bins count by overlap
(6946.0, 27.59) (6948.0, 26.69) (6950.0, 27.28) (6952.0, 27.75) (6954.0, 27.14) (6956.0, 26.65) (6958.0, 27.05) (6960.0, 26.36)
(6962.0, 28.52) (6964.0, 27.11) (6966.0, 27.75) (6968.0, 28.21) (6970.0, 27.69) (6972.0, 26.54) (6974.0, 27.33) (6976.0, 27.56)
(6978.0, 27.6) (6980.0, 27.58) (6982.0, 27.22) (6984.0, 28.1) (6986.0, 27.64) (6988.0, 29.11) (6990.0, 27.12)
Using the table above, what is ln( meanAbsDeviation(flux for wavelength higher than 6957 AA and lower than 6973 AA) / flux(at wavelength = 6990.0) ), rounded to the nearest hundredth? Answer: -3.75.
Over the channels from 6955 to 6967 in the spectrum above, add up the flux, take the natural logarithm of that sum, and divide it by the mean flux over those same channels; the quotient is 0.187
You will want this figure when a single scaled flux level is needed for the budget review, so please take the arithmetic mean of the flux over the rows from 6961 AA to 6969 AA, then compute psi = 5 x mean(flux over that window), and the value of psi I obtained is 139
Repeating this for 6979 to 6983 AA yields 137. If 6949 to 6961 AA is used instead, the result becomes 135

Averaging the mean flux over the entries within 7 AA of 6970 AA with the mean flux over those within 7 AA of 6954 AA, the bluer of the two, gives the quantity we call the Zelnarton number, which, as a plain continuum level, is 27.2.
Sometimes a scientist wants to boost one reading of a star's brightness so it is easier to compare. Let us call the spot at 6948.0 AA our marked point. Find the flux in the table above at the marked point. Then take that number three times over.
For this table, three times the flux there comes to 80.1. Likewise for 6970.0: 83.1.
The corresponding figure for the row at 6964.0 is 81.3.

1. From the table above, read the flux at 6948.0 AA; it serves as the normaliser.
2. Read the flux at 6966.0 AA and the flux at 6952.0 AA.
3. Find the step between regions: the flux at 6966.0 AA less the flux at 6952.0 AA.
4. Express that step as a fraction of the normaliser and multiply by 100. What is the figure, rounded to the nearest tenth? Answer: 0.0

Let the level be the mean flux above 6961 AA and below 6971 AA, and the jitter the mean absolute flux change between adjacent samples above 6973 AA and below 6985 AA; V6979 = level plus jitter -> 28.16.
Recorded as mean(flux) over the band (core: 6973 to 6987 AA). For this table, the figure 27.6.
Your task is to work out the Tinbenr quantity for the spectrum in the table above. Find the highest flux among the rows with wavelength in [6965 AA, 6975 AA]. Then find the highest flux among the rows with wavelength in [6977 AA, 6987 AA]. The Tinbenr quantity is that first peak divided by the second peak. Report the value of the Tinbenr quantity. 1.00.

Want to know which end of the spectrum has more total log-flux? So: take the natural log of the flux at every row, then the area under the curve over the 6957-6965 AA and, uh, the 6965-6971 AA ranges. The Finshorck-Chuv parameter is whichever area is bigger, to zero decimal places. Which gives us 26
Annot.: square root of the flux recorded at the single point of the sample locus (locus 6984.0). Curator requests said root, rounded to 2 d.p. 5.30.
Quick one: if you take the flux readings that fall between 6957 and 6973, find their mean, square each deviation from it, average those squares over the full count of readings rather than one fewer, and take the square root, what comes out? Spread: 0.72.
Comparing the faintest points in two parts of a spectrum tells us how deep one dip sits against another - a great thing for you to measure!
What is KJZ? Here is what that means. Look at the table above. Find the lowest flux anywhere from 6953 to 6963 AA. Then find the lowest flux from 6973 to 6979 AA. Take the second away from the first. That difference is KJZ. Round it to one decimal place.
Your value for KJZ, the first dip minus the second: -1.0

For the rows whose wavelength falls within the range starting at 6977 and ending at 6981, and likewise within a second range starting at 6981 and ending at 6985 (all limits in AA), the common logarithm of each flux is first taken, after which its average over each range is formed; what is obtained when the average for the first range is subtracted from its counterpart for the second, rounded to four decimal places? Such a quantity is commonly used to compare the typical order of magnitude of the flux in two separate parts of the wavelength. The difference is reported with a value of 0.0010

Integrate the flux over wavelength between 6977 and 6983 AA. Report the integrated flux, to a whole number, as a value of 165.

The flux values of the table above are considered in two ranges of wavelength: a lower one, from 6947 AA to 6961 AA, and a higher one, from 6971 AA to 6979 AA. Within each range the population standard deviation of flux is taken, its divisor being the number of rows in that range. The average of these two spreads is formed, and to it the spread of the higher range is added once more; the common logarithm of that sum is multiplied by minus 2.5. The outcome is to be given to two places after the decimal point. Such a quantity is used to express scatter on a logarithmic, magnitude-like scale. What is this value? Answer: 0.17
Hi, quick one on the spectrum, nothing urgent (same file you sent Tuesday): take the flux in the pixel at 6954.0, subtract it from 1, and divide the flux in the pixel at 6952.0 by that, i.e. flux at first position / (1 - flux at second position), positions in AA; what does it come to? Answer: -1.062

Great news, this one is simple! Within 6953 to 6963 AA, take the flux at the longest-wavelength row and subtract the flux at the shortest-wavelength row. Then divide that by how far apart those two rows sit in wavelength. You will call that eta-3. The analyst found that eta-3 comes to 0.17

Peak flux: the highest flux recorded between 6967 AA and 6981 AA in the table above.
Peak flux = 28.21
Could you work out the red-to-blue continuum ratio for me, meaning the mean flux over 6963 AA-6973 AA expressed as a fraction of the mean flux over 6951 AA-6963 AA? 1.008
